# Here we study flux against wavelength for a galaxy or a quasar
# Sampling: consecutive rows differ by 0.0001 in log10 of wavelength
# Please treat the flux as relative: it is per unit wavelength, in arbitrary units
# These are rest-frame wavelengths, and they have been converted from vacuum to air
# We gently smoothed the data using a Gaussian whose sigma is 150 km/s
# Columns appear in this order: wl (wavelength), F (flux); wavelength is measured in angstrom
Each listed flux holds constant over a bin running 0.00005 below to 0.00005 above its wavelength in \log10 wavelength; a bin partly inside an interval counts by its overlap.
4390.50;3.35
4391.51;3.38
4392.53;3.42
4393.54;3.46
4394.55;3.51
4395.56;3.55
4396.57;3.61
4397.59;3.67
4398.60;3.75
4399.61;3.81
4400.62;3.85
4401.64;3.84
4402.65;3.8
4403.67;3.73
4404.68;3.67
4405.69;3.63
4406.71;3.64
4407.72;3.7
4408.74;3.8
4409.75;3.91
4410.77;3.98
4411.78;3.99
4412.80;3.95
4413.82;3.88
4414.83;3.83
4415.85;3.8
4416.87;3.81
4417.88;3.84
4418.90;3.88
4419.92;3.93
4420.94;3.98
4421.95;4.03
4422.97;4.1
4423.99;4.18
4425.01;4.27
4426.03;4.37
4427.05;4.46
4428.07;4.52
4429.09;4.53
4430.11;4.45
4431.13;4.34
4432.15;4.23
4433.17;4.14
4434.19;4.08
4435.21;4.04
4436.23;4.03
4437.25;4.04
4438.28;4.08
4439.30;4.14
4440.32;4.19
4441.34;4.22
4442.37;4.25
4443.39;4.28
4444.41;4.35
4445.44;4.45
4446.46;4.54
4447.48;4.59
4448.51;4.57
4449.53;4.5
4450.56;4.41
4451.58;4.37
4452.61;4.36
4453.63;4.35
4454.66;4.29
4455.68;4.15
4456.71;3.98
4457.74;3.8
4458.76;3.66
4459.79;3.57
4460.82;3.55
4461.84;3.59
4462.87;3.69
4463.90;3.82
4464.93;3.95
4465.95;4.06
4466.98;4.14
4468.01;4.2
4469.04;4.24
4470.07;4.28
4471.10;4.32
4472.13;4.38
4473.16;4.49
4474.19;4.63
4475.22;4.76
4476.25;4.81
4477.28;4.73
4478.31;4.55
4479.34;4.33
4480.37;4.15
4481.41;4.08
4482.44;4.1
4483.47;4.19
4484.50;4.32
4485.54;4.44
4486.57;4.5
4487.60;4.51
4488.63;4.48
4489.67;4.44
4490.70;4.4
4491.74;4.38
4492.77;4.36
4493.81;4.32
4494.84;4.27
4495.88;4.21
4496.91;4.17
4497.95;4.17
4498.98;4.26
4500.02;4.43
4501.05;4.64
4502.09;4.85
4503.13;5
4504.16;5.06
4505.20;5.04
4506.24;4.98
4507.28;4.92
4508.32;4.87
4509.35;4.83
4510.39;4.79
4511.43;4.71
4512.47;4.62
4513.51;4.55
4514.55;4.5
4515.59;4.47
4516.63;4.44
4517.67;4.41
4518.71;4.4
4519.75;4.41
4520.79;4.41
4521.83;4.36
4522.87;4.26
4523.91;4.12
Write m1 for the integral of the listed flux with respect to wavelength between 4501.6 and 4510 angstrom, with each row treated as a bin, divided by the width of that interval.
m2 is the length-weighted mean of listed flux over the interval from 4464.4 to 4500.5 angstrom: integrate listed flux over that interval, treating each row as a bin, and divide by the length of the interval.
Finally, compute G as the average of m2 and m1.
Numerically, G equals 4.64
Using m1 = 4.94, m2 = 4.34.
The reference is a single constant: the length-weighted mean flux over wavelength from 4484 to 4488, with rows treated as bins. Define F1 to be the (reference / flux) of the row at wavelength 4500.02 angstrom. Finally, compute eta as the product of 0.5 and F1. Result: 0.501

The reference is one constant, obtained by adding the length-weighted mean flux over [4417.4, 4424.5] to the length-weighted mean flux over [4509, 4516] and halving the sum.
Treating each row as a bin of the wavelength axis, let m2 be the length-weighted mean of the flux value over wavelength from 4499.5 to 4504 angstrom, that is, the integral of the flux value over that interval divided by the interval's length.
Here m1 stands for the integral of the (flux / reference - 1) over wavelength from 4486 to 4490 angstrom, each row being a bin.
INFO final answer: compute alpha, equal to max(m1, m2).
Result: 4.8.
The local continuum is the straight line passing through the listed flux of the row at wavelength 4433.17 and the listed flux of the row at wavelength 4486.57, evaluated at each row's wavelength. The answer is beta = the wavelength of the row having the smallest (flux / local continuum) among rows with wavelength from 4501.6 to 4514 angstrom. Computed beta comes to 4513.51 angstrom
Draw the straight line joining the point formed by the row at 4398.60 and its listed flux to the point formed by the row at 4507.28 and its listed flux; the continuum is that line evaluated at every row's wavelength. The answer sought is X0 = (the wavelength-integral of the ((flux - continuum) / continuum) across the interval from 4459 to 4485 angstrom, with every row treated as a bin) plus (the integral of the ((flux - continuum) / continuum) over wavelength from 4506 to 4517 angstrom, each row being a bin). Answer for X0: -2.6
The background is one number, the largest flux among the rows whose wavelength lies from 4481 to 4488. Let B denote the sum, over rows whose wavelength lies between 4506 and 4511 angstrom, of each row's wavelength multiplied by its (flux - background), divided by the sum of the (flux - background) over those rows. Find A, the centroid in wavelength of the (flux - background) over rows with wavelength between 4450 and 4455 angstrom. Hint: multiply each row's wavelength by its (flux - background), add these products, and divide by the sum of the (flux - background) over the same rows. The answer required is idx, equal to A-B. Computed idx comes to -55.1 angstrom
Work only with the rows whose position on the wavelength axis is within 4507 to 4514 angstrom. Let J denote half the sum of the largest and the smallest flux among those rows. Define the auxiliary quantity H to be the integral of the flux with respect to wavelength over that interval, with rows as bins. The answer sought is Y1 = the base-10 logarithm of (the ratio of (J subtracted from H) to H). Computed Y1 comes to -0.0667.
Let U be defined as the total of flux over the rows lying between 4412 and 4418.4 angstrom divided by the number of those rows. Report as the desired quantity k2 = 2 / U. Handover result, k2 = 0.519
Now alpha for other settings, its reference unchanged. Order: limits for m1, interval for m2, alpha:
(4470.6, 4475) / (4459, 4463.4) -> 3.6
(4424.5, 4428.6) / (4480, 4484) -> 4.1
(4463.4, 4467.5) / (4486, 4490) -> 4.5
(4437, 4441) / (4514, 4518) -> 4.5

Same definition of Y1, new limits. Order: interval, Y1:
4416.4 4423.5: -0.0662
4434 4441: -0.0673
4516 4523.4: -0.0625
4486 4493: -0.0668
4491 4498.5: -0.0622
